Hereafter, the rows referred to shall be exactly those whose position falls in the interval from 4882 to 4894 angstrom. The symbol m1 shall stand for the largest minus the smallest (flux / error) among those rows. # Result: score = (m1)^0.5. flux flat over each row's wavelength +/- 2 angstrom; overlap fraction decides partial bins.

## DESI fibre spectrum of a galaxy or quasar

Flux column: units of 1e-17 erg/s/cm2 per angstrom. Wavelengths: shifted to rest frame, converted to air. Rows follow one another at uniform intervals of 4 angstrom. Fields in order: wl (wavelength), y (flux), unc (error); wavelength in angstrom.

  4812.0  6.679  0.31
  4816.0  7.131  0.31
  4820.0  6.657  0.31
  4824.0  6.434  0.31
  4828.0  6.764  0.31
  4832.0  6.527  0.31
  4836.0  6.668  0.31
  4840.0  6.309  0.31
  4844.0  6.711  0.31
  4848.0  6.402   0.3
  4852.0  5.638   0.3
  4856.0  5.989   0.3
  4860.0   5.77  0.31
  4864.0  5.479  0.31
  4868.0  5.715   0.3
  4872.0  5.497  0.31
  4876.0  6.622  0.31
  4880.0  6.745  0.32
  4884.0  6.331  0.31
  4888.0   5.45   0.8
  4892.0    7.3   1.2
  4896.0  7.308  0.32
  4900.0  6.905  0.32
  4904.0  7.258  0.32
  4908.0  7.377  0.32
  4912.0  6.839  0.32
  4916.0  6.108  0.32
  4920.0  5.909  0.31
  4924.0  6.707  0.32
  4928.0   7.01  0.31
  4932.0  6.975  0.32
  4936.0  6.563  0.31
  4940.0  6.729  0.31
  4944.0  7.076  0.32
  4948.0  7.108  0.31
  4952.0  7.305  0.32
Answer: 3.8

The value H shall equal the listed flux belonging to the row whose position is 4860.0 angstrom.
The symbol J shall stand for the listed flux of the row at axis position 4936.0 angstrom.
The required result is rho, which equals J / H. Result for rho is 1.14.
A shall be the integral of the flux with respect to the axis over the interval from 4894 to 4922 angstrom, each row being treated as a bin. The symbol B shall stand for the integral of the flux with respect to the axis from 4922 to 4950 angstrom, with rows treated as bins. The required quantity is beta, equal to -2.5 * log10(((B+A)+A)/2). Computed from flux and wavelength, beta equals -6.15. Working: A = 191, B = 193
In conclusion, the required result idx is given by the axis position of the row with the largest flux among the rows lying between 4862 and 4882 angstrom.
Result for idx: 4880.0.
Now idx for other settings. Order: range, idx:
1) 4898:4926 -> 4908.0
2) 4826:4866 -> 4828.0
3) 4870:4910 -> 4908.0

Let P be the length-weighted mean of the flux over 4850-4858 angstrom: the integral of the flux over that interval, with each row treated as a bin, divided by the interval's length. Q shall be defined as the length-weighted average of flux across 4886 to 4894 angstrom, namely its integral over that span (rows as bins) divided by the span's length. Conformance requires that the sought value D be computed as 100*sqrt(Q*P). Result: 609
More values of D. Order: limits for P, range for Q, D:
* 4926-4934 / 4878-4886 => 676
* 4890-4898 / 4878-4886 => 691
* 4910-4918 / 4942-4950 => 678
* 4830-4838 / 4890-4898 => 694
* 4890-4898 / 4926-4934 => 715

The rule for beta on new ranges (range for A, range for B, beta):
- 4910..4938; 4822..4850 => -6.10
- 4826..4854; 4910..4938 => -6.09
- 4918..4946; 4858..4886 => -6.09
